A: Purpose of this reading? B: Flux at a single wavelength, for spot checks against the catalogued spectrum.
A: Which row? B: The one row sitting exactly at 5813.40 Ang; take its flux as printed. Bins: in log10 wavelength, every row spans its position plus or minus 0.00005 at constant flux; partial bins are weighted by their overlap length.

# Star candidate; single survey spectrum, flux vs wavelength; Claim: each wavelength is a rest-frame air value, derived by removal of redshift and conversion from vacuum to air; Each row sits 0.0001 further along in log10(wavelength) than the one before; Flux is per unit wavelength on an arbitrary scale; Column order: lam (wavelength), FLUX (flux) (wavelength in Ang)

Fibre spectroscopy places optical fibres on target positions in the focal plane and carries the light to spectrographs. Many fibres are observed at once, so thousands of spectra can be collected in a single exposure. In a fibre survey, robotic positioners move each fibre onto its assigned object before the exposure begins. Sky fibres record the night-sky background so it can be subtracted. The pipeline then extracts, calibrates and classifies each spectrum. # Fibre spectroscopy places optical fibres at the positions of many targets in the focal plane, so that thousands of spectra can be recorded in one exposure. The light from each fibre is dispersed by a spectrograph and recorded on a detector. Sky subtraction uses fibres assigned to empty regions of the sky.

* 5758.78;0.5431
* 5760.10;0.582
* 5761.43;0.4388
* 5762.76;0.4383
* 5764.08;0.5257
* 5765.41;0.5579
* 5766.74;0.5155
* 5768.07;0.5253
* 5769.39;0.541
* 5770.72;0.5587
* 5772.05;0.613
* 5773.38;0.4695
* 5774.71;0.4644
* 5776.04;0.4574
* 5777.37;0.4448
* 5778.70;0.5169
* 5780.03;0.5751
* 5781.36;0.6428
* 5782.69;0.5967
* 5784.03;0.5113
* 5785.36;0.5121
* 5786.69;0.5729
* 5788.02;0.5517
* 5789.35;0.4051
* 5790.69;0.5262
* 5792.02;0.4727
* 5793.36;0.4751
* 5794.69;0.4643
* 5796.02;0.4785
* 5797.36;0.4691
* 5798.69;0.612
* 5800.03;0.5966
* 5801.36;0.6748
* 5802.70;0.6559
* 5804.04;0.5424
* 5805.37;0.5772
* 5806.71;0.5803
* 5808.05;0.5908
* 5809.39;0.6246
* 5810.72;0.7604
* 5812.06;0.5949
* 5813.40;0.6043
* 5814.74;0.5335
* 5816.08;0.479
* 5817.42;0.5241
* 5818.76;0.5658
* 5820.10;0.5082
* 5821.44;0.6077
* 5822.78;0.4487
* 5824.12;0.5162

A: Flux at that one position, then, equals 0.6043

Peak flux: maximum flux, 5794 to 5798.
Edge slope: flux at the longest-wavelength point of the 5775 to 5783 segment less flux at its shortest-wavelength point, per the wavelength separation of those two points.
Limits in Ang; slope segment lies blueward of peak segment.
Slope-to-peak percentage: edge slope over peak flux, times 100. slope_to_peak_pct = 4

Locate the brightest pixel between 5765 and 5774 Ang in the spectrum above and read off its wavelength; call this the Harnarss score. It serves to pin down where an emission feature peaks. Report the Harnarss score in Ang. 5772.05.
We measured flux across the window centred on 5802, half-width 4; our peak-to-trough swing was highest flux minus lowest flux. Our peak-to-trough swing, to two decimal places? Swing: 0.13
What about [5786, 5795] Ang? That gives 0.17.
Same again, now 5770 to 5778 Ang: 0.17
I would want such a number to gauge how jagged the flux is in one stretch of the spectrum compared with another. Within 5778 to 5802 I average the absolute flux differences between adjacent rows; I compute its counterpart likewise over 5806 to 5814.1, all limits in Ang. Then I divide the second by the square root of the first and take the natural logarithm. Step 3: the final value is -1.19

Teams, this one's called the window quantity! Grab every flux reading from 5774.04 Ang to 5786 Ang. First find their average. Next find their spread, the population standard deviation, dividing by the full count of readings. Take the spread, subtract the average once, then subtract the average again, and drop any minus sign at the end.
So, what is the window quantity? 0.99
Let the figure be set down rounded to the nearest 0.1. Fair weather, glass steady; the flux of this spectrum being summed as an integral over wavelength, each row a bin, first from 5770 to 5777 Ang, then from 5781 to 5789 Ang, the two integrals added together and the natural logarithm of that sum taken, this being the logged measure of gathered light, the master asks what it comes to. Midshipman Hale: 2.1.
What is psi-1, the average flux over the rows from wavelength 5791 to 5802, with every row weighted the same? 0.530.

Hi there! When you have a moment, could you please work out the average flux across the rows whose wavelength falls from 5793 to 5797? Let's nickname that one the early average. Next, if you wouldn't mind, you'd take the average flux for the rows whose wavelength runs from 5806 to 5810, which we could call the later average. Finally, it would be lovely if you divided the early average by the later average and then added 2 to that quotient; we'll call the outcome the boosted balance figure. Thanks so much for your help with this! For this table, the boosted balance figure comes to 2.79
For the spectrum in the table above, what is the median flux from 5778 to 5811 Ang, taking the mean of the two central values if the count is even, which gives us 0.573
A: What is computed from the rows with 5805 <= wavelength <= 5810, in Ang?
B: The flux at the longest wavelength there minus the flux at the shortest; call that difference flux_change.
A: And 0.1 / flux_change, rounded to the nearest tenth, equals 2.1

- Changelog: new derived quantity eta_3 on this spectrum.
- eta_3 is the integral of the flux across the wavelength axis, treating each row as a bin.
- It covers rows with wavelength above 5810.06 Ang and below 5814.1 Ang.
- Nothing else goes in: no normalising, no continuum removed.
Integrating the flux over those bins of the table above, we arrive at 2.6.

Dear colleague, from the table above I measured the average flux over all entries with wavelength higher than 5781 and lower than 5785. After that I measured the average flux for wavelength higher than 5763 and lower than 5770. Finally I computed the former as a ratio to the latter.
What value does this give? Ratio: 1.09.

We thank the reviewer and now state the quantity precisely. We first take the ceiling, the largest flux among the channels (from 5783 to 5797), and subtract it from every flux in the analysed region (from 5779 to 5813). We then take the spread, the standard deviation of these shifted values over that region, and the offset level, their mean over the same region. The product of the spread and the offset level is -0.0008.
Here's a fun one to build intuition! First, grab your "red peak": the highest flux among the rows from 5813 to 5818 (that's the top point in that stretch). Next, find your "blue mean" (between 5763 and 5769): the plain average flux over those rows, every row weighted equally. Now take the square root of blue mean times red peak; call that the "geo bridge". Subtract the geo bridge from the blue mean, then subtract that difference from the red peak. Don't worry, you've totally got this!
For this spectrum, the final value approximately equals 0.64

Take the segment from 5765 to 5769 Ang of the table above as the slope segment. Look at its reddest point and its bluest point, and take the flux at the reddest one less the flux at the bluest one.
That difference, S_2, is -0.03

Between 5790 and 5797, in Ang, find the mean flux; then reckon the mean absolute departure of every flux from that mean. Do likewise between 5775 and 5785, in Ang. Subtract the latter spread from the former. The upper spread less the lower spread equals -0.043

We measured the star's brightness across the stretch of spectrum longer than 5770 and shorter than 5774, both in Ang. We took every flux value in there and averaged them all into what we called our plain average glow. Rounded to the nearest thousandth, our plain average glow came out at 0.547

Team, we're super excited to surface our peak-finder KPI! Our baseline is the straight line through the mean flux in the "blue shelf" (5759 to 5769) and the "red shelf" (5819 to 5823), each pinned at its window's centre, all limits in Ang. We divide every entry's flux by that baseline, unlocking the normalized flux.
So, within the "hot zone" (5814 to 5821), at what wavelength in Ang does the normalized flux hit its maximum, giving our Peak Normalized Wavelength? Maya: 5818.76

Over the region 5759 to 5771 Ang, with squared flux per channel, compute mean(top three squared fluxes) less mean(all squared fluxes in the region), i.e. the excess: 0.048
